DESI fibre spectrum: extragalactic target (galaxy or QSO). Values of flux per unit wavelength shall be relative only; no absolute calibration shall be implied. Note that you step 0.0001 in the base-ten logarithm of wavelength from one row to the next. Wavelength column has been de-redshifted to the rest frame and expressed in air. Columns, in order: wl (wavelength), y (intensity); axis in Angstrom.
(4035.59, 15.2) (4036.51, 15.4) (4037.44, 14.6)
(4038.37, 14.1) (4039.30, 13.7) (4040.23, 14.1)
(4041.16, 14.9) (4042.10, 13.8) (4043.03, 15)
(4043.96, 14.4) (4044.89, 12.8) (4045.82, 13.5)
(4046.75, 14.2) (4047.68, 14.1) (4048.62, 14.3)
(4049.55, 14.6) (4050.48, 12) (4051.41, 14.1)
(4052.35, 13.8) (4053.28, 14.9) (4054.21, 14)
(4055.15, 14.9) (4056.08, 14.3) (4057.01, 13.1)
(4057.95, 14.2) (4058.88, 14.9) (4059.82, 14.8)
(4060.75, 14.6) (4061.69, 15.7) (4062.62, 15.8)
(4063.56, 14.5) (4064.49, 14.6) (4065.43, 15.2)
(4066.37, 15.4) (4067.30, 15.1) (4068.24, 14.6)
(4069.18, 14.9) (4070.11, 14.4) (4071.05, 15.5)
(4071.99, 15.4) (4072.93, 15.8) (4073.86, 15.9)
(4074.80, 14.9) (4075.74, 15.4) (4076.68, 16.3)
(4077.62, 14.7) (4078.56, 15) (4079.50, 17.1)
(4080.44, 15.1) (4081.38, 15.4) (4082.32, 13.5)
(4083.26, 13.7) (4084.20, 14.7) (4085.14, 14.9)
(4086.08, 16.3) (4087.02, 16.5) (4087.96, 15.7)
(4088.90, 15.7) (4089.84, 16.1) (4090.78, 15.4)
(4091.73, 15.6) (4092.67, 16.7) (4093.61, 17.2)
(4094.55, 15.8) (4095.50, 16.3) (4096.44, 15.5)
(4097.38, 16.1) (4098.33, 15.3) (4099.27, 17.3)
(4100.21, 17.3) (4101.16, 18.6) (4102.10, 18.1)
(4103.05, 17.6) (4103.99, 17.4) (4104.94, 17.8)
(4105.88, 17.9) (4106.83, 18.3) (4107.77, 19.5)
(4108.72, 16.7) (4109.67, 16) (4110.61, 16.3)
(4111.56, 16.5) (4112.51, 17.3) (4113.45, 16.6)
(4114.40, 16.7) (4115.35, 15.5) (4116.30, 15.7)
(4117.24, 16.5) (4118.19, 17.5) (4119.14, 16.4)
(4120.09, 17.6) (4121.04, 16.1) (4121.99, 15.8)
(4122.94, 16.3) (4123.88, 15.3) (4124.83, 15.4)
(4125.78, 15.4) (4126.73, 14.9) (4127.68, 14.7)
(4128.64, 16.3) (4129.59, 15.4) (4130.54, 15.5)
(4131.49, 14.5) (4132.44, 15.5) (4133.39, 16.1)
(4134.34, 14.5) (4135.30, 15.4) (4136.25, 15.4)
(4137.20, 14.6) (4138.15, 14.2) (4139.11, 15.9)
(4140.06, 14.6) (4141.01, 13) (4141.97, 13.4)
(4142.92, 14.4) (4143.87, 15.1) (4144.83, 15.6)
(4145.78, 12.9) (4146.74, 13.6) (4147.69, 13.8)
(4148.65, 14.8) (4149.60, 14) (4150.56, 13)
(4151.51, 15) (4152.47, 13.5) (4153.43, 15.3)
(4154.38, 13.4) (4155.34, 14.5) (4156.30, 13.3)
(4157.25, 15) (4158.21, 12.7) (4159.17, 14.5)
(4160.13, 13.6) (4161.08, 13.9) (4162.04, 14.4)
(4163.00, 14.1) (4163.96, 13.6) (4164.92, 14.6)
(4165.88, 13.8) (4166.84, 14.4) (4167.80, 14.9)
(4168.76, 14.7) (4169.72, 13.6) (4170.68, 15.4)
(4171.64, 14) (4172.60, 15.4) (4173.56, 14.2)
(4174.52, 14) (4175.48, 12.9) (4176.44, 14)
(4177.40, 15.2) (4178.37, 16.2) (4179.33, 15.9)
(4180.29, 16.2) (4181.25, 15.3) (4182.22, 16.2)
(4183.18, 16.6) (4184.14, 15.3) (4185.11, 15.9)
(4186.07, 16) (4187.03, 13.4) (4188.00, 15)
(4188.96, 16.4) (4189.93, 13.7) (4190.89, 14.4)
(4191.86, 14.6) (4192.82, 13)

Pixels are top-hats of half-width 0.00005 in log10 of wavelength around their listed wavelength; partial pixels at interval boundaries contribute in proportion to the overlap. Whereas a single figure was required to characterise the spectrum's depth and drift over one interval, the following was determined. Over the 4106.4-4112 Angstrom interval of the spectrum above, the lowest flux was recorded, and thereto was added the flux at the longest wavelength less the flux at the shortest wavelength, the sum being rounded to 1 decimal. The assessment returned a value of 14.2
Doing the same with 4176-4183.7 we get 16.6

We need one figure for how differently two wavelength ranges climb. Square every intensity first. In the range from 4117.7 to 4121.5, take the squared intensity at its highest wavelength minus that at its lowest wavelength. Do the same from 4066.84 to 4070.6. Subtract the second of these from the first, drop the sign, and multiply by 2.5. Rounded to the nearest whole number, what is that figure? 66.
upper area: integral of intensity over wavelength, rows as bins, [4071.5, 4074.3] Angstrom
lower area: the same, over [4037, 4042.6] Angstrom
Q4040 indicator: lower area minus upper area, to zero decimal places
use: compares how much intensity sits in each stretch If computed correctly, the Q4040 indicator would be 35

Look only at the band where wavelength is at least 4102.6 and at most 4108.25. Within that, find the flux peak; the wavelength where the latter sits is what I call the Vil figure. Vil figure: 4107.77 Angstrom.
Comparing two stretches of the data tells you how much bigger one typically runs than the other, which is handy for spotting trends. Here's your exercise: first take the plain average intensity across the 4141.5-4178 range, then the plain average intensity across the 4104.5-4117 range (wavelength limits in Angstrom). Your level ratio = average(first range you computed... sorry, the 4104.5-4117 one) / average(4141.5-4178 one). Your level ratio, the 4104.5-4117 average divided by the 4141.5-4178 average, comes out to 1.20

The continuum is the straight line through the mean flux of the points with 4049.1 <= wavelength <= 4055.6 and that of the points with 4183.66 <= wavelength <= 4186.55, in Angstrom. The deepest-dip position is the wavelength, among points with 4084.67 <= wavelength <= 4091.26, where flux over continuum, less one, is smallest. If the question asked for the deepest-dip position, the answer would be 4085.14 Angstrom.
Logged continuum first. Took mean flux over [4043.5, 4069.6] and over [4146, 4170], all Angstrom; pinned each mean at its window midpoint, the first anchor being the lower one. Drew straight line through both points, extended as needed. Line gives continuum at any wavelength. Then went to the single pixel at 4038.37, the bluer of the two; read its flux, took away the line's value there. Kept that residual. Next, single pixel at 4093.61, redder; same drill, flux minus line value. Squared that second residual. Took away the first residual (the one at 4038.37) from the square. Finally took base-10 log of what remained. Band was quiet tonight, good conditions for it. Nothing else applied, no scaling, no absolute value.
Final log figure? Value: 0.9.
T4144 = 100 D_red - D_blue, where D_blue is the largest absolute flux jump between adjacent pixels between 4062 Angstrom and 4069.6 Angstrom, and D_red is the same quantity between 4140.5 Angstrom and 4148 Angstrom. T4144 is 269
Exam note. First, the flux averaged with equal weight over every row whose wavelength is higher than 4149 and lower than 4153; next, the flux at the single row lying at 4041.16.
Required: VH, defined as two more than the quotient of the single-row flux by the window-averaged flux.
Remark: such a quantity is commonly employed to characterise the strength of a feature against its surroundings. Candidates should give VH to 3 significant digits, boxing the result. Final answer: 3.07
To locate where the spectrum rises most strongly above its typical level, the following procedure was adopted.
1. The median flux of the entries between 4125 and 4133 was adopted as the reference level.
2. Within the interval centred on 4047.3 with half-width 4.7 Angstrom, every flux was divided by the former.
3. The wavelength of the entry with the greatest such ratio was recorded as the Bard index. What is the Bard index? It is 4043.03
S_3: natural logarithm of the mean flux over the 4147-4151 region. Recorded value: 2.63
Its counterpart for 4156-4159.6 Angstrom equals 2.63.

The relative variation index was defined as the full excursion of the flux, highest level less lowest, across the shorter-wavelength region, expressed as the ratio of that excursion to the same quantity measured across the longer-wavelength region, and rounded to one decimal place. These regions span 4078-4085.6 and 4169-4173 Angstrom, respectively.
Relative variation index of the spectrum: 2.0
